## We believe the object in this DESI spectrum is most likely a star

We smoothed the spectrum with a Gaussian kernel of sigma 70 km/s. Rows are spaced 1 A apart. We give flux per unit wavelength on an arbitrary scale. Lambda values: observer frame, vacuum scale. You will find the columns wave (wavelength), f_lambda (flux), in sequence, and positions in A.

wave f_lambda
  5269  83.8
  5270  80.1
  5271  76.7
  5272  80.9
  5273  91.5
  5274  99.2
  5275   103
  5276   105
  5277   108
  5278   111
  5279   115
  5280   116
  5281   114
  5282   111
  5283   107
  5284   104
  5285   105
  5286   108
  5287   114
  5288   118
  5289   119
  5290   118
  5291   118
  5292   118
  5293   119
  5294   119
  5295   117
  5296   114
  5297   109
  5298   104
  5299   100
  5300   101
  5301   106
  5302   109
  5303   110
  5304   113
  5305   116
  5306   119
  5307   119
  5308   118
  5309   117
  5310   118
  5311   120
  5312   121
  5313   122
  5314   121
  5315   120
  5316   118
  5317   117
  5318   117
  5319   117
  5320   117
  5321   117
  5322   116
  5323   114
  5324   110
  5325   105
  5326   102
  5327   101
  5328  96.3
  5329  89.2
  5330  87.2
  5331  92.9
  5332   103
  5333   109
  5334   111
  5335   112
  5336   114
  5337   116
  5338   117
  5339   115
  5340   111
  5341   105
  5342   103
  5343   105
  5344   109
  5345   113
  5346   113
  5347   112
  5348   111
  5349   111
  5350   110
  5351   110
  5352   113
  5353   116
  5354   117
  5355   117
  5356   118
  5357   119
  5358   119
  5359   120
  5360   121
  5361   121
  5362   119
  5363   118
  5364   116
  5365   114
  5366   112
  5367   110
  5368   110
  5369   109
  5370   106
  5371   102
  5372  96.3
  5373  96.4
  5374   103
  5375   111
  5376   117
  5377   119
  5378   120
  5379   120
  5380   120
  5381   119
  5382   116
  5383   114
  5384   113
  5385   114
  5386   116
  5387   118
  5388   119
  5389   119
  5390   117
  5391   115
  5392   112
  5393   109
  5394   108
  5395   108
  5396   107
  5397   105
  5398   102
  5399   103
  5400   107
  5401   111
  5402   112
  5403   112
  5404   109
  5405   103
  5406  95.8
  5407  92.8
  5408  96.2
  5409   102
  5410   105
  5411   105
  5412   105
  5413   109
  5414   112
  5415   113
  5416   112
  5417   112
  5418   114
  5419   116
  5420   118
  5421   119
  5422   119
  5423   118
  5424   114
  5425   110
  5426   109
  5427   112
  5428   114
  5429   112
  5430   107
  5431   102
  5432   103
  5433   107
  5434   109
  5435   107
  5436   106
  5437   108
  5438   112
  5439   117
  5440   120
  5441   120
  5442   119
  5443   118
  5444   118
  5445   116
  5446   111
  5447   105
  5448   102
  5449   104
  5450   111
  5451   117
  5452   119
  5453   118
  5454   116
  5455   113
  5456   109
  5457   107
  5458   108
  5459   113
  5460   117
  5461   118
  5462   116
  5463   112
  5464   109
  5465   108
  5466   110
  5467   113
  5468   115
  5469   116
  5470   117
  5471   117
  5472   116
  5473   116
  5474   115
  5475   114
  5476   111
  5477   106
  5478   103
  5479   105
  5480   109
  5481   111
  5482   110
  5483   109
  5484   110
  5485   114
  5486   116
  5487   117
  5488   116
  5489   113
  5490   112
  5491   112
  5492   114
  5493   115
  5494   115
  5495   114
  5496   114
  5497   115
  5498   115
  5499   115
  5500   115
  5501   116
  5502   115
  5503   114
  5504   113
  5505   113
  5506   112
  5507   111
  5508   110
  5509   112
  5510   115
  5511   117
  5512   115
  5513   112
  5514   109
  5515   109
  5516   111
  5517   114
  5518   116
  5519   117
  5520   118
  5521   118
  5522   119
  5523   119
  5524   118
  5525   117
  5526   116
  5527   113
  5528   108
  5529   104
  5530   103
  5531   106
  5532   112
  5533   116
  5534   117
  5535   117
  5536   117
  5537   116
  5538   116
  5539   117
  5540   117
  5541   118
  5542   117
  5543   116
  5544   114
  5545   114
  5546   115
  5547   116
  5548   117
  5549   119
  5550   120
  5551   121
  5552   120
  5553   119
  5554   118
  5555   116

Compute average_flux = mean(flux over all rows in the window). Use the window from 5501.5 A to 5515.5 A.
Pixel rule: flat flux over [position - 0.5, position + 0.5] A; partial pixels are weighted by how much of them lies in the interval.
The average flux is 113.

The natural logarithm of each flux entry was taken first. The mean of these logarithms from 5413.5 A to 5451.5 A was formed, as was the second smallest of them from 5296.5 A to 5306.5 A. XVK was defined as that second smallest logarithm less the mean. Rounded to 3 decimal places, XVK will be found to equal -0.104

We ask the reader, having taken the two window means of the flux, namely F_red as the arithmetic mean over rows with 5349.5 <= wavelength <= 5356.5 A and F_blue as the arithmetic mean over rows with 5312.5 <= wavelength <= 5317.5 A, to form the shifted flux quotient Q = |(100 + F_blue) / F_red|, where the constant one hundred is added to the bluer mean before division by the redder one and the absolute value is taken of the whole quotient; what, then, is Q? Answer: 1.92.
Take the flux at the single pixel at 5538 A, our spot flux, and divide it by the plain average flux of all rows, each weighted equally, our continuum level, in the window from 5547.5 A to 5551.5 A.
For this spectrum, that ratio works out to 0.97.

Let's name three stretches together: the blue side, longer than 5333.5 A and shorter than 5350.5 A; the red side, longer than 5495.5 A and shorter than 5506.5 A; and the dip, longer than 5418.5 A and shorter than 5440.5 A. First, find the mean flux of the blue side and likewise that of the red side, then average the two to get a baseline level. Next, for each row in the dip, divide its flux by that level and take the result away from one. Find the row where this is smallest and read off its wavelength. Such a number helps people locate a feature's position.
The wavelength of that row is 5440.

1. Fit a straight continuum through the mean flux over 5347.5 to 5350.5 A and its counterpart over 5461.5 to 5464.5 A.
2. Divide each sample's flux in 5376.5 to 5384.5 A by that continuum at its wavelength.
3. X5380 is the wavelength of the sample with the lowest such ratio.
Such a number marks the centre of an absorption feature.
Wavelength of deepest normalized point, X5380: 5384 A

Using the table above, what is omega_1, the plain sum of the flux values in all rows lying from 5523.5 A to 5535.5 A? 1347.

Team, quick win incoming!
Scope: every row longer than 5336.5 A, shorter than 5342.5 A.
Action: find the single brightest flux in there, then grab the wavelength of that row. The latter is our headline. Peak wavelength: 5338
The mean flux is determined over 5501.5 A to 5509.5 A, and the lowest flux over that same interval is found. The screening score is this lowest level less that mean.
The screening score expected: -2.50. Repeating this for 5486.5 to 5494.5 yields -2.25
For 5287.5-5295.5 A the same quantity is -1.25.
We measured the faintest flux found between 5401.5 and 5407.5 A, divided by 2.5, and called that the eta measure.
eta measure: 37.1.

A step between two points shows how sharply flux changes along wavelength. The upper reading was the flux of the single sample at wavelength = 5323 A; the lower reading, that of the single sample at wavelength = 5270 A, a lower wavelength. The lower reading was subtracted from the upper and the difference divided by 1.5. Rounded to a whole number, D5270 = 23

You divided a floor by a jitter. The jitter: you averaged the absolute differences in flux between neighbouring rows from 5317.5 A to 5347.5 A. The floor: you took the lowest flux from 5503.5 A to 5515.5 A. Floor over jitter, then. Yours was 37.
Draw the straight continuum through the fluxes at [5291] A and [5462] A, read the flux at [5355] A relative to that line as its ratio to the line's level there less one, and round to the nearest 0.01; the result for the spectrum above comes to 0.00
